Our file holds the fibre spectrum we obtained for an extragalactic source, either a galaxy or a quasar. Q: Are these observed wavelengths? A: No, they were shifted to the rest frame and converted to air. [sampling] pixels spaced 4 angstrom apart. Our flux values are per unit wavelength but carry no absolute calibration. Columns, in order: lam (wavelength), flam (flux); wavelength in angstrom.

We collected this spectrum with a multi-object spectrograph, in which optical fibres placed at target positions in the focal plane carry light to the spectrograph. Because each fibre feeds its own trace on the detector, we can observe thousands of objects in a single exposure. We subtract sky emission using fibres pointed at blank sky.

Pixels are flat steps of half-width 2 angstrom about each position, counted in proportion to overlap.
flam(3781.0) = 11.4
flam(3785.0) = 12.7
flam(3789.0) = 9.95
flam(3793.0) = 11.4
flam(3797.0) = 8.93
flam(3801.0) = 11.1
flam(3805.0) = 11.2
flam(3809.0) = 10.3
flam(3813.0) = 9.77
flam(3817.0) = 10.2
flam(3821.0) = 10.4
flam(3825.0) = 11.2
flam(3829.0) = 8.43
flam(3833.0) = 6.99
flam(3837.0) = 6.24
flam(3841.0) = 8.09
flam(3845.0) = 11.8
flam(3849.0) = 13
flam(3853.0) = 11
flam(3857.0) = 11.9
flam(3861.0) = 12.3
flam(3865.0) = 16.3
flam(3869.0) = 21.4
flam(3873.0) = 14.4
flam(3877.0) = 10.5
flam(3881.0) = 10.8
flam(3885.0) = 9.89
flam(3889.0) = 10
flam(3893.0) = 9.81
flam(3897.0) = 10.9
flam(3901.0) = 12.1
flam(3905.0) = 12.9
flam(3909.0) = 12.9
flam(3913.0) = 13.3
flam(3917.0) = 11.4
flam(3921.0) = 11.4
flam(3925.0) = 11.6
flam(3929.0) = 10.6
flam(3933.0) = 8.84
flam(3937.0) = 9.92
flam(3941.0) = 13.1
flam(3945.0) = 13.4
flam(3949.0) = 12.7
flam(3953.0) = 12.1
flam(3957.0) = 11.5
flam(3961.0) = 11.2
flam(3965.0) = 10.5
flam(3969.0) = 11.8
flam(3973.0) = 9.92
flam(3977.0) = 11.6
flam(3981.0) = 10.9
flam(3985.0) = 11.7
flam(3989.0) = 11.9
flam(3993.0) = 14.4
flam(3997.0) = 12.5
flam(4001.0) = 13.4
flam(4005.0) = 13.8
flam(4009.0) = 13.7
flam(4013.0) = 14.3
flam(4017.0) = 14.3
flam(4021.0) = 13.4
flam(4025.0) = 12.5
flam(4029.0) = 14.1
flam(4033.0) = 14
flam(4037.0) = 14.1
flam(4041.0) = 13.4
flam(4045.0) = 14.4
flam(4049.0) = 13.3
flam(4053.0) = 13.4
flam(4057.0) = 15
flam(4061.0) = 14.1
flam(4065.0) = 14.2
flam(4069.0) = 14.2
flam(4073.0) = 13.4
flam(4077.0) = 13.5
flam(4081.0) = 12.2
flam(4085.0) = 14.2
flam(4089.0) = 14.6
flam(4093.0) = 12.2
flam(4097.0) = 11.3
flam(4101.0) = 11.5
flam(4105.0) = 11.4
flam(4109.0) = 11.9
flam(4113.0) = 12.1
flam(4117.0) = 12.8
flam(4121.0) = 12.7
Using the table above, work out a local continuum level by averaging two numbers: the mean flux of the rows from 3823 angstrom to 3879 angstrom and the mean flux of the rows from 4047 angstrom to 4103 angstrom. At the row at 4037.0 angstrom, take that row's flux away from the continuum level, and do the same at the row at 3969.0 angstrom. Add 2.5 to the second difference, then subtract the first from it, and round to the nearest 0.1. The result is 4.8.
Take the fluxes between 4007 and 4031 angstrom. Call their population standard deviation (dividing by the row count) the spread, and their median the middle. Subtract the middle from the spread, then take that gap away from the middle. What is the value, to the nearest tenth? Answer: 27.2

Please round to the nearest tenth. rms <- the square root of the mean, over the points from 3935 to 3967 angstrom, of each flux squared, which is 11.9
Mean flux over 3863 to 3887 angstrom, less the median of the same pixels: 1.3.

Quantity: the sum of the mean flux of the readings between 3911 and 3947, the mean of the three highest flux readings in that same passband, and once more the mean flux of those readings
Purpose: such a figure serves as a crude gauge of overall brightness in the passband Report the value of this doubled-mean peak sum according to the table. 36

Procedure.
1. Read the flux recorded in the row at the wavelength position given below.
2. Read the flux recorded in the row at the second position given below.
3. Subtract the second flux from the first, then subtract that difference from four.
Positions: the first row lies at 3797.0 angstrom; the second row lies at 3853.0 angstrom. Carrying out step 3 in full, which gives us 6.1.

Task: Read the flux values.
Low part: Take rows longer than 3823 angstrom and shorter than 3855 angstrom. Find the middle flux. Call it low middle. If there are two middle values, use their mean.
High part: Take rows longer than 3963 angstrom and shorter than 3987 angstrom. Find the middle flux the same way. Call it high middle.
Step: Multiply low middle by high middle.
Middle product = 109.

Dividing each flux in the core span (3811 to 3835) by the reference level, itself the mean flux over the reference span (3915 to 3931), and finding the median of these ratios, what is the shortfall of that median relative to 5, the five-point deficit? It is 4.11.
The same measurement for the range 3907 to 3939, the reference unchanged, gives 3.99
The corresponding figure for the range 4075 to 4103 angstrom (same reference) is 3.92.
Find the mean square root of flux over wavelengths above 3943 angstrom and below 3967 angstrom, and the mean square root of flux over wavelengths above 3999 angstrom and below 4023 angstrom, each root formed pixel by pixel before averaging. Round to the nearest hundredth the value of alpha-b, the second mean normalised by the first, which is 1.08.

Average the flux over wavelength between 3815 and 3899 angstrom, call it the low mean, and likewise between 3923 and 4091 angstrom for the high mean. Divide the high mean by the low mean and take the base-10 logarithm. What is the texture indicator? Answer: 0.057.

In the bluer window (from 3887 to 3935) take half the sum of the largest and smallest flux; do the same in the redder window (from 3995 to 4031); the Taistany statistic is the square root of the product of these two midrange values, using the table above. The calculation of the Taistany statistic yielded 12.2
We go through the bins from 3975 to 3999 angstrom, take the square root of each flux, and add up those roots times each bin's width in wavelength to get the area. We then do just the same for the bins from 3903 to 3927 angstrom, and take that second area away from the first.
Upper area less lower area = 0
